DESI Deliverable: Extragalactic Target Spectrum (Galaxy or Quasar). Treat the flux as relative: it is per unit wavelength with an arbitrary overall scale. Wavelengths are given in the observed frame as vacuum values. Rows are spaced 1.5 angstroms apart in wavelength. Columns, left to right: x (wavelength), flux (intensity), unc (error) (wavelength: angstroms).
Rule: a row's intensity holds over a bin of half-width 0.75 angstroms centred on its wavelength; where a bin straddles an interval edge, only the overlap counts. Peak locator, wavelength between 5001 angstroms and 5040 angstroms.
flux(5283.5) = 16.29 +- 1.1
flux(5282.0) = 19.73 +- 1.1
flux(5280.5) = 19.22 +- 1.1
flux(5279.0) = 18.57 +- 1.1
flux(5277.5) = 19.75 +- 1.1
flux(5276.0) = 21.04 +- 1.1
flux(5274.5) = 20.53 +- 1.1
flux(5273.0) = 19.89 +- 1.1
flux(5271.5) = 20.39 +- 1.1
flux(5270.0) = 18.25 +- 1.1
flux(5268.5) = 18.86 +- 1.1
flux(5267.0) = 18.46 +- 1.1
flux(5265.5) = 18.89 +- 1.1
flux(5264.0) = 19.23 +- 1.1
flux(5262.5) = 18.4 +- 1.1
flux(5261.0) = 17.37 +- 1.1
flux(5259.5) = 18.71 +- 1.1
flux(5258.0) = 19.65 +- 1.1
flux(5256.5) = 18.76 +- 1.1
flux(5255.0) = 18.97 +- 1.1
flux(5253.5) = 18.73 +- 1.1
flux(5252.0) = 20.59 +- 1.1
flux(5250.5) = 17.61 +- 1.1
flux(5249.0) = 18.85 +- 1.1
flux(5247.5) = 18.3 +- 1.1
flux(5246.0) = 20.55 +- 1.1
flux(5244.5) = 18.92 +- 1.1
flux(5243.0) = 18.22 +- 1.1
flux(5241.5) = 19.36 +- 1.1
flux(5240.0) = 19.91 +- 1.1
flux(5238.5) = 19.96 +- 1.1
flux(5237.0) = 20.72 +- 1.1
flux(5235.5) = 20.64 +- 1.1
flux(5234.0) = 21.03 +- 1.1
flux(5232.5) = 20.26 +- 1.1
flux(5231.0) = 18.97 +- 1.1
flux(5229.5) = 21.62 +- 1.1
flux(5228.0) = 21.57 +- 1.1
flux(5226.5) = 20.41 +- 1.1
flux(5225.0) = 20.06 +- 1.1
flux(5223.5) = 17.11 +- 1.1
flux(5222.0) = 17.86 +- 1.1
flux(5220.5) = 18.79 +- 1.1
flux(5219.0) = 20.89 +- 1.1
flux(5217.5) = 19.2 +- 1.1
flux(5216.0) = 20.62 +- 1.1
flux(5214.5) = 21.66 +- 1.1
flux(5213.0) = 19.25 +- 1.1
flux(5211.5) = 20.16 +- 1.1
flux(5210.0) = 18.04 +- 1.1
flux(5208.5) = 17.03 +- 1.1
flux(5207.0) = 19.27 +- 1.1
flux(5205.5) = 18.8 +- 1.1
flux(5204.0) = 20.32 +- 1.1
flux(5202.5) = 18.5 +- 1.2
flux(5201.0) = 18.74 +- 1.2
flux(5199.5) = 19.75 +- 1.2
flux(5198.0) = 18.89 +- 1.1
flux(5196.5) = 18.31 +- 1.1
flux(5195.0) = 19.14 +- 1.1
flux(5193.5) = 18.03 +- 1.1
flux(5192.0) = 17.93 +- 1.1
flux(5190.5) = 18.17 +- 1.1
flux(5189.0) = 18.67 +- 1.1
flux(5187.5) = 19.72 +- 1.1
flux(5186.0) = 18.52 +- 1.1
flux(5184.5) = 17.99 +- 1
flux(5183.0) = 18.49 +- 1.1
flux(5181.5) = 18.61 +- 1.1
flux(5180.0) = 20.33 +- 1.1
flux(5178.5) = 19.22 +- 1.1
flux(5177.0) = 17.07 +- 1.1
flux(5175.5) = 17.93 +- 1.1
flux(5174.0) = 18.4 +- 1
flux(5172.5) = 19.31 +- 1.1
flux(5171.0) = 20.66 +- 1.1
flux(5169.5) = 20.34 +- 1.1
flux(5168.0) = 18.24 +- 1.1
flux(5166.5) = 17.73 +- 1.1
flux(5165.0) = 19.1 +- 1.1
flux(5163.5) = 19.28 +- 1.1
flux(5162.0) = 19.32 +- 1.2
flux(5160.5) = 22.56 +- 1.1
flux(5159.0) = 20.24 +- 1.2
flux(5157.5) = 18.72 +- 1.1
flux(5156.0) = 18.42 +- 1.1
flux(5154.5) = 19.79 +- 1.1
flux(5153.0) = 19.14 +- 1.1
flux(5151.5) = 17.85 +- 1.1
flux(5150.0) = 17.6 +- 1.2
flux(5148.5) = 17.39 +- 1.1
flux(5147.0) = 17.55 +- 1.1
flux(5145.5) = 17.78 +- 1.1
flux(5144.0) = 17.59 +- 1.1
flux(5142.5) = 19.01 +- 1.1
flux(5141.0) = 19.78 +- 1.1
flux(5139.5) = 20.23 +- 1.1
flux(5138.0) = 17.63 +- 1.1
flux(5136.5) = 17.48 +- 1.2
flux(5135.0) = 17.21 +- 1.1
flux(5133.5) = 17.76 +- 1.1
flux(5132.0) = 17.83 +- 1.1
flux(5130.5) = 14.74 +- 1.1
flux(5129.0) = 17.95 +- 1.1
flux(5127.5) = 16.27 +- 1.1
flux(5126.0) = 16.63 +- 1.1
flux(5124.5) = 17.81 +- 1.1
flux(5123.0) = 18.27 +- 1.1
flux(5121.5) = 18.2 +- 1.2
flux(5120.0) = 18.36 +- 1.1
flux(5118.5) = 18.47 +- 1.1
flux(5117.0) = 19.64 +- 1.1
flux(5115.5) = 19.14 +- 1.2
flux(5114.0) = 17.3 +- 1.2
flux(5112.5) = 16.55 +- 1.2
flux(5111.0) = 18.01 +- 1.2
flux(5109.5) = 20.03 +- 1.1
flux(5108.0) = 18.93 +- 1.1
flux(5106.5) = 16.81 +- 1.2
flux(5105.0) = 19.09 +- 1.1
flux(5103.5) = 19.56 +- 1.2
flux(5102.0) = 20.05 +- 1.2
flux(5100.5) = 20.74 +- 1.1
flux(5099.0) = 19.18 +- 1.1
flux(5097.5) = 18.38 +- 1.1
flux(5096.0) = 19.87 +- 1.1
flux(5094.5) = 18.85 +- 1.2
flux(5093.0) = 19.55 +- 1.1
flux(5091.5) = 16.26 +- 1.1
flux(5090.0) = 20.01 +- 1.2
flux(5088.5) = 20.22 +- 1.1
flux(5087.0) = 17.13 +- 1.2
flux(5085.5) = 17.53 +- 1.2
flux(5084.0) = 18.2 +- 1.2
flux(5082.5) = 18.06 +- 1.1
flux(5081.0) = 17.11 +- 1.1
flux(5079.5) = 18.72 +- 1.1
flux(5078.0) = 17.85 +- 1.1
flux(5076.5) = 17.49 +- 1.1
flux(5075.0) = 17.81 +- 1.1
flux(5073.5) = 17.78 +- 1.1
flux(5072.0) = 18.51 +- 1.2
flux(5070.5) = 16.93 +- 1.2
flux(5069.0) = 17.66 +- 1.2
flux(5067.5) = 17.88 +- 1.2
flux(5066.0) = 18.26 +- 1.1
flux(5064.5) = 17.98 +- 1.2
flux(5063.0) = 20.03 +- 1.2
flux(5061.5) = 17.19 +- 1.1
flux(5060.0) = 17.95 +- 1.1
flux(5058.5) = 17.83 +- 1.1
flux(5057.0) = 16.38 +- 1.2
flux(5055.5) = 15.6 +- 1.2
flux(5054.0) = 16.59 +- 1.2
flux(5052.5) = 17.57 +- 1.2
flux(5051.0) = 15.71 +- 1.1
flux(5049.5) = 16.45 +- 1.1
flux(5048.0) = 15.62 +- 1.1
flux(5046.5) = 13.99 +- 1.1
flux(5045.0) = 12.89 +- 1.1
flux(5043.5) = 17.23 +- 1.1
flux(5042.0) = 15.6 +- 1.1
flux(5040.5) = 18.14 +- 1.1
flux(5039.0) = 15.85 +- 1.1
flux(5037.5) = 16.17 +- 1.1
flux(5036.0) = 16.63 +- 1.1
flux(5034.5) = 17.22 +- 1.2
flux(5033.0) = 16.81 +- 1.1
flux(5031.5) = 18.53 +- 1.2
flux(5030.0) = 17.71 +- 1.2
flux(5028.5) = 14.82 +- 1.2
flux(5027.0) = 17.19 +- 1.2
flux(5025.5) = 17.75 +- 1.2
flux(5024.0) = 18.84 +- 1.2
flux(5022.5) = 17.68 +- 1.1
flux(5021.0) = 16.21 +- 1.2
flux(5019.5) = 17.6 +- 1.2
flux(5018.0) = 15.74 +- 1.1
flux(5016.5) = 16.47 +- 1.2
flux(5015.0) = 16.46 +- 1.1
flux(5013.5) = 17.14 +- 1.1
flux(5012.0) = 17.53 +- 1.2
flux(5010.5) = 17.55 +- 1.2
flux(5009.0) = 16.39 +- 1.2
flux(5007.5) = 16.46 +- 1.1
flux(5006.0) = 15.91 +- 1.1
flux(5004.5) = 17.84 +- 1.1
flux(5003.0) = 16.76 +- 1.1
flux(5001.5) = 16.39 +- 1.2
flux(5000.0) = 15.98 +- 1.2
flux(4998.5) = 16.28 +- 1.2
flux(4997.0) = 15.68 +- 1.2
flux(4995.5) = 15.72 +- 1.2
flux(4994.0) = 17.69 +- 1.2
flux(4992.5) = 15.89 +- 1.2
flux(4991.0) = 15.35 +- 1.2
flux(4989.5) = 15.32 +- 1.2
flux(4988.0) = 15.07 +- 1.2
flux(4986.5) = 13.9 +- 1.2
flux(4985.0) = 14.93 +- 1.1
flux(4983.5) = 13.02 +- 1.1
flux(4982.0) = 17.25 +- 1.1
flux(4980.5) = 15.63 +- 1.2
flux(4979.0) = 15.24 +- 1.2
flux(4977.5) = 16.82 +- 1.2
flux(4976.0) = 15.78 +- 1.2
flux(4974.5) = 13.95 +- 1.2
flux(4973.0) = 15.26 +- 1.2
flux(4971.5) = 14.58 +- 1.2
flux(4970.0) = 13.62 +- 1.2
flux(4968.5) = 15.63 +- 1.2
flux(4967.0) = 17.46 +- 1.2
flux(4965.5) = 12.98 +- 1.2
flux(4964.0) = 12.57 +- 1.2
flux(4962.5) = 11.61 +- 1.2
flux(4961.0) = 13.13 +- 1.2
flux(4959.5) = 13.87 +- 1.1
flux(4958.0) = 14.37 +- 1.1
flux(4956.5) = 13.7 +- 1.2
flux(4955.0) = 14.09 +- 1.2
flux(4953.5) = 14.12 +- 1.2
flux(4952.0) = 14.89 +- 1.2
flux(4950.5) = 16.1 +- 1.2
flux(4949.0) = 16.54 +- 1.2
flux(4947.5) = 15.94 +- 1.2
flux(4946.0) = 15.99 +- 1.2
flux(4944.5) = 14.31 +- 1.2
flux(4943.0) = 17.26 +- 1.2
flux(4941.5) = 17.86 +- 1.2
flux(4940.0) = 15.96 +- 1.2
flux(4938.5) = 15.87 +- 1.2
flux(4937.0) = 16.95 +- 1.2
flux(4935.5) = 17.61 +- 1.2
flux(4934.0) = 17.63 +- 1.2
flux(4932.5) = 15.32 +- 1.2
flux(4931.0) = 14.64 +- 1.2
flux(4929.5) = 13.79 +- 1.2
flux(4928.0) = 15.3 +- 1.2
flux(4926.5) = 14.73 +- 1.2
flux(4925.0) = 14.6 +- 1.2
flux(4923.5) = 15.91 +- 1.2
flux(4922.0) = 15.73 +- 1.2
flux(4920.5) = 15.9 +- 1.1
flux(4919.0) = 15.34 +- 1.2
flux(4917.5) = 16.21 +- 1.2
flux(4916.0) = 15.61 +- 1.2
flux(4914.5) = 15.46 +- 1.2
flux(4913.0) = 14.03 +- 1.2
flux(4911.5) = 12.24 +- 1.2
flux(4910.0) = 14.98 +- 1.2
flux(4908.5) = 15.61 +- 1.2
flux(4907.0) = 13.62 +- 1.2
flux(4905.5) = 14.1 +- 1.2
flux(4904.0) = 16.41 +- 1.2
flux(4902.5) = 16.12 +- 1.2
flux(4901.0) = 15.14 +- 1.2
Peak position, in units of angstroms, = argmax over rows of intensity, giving 5024.0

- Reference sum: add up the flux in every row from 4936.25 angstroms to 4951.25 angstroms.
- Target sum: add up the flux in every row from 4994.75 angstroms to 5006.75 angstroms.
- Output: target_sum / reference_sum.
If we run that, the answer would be 0.8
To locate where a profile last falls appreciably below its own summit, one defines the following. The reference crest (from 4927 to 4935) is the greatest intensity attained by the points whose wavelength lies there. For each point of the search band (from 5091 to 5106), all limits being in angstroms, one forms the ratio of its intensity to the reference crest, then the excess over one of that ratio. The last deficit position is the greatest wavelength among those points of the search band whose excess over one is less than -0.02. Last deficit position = 5091.5 angstroms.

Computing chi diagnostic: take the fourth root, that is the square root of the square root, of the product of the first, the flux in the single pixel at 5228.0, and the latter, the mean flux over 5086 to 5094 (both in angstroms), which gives 4.48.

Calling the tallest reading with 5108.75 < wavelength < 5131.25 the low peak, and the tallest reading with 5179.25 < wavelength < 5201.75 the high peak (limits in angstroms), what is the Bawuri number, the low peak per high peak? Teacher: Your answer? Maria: 0.99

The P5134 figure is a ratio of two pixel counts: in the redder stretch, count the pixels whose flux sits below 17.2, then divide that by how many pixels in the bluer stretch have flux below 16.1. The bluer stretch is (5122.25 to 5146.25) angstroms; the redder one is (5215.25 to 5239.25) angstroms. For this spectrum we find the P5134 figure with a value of 1.0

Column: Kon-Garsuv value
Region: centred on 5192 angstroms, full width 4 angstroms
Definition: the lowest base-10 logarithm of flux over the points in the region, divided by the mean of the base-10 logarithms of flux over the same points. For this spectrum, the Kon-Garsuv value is 0.998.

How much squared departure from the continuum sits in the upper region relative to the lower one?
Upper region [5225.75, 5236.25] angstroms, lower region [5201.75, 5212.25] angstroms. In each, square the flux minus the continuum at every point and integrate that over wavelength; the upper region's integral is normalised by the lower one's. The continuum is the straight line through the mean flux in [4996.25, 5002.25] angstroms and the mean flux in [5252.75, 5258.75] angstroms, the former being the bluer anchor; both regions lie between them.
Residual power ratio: 3.2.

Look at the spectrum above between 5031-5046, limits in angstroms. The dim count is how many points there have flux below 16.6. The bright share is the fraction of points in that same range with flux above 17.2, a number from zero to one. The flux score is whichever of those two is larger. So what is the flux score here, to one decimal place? 4.0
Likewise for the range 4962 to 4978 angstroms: 9.0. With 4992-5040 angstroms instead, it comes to 16.0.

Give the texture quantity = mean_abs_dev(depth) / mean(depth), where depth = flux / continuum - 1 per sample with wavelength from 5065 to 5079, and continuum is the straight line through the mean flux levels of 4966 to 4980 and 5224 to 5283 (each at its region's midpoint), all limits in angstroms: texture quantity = 0.3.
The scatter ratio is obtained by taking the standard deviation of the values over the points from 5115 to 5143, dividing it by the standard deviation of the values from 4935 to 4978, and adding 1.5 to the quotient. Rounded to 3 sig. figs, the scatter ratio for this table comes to 2.29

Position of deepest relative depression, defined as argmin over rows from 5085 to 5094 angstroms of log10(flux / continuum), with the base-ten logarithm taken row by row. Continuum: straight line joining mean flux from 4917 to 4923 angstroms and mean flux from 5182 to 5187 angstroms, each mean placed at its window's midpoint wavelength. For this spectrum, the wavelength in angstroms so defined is 5091.5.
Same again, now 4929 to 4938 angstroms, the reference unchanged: 4929.5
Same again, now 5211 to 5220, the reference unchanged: 5217.5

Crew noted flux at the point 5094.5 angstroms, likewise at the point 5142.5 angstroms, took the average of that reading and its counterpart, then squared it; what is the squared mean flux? 358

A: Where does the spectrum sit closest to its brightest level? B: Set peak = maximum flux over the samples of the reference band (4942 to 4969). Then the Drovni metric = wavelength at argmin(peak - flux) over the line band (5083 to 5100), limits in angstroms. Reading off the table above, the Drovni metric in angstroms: 5088.5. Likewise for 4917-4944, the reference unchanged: 4941.5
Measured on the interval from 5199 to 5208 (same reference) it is 5204.0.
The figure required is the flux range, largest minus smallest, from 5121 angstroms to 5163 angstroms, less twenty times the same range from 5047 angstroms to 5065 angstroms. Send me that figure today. -81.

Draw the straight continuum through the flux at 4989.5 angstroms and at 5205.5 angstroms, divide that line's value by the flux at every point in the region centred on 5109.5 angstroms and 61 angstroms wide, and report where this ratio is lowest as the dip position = 5100.5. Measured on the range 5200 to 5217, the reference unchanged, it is 5214.5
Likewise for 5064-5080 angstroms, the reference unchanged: 5079.5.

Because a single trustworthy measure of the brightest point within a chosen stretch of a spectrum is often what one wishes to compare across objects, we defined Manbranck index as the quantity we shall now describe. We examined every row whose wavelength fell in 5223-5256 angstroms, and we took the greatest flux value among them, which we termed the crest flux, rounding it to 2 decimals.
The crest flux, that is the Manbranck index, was 21.62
